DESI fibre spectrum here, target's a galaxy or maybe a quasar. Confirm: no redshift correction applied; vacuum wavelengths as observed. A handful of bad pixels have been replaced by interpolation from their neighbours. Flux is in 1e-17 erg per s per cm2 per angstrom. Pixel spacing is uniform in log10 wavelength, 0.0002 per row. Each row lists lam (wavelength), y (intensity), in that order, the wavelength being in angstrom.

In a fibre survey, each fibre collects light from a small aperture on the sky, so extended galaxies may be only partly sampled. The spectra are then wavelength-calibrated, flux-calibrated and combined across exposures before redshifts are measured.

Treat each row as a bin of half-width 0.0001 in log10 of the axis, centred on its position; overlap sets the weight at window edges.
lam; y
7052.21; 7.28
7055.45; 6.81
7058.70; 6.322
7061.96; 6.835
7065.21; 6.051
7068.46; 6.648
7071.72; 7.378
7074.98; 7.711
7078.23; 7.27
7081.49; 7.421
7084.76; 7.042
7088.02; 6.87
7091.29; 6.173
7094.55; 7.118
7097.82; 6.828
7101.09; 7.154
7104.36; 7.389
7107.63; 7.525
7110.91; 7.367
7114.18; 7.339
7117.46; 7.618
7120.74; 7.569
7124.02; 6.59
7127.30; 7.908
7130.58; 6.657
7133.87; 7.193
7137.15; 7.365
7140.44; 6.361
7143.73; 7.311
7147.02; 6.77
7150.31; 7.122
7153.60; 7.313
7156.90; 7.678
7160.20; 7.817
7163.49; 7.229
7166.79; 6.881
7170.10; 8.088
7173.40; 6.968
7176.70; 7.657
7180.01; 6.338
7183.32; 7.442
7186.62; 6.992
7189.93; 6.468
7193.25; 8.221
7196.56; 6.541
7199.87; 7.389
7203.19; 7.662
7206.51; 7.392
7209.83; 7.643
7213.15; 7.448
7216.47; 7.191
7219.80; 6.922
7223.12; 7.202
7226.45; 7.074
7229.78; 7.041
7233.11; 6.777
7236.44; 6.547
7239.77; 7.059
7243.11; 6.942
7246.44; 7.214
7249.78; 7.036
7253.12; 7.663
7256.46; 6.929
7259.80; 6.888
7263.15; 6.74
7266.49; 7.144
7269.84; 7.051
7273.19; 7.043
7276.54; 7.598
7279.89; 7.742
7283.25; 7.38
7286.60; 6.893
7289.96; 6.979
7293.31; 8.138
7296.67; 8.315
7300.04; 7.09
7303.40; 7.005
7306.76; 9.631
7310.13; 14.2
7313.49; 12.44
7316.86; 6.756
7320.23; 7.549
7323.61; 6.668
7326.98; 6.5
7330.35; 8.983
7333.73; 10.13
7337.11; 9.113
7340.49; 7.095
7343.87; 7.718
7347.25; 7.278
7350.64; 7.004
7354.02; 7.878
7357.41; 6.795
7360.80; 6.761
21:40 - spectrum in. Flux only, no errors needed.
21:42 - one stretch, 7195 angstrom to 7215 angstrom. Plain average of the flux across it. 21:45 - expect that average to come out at 7.35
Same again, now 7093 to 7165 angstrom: 7.24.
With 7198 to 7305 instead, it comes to 7.22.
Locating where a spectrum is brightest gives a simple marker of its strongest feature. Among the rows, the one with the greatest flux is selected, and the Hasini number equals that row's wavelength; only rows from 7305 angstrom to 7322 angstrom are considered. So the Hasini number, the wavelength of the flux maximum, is 7310.13 angstrom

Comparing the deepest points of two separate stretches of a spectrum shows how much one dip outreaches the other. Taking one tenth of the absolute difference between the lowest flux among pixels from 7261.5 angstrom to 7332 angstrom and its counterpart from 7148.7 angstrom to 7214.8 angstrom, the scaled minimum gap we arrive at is 0.016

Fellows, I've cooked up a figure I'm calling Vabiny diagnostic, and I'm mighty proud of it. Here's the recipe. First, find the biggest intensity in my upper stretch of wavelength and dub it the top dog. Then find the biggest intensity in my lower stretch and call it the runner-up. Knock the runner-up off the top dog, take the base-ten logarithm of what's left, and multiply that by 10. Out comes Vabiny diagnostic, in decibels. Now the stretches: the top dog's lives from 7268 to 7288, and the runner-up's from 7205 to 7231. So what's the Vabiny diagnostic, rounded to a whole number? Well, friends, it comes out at -10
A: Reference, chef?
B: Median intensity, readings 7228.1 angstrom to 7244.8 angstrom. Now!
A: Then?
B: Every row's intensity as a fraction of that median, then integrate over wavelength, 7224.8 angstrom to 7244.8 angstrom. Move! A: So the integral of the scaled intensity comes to 20 angstrom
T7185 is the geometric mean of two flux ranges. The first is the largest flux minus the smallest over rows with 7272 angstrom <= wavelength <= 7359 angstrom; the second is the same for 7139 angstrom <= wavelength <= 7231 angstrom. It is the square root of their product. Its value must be 3.8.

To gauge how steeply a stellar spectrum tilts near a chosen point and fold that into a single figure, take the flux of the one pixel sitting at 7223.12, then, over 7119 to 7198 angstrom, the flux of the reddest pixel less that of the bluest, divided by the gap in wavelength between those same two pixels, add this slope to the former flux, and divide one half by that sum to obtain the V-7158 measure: 0.070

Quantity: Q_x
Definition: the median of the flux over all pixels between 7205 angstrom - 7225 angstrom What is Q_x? 7.30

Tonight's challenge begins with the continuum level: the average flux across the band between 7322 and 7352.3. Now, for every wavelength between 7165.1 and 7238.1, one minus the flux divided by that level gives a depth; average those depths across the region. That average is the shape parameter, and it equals 0.084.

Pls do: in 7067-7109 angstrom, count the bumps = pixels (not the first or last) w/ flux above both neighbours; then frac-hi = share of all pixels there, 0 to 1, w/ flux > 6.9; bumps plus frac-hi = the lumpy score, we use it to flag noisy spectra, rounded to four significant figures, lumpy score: 3.692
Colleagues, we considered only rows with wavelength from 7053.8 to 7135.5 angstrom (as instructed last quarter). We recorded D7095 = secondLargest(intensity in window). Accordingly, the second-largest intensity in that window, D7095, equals 7.711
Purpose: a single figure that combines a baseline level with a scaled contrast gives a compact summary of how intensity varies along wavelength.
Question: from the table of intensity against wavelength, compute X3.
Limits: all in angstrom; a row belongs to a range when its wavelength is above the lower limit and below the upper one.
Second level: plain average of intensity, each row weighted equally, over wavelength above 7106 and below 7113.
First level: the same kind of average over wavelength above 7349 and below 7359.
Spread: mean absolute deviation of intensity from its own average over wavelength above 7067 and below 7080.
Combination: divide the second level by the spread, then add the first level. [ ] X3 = 32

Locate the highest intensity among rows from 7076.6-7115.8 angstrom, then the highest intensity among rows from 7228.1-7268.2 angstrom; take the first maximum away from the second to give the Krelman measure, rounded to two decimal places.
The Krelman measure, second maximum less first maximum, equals 0.14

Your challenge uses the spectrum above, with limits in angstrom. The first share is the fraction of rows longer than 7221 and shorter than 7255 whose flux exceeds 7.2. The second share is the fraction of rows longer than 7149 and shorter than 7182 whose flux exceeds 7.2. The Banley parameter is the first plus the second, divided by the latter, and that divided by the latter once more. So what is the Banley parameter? 2.5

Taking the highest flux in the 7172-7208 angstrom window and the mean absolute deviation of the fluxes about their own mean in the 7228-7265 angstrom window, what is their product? 1.6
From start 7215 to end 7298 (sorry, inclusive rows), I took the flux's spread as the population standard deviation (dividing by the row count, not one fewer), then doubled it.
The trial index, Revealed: 0.8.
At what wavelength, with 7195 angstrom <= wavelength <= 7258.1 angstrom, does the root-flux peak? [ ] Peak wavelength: 7253.12 angstrom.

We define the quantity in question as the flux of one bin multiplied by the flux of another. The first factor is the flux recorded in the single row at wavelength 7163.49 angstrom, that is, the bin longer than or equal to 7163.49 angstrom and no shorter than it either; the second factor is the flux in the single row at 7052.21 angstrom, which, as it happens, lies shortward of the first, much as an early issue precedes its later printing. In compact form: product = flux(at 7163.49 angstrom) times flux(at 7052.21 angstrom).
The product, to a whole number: 53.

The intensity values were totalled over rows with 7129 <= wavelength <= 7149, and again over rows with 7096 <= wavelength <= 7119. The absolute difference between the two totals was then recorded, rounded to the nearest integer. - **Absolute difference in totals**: 10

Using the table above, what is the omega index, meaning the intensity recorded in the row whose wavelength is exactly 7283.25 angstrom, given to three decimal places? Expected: 7.380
